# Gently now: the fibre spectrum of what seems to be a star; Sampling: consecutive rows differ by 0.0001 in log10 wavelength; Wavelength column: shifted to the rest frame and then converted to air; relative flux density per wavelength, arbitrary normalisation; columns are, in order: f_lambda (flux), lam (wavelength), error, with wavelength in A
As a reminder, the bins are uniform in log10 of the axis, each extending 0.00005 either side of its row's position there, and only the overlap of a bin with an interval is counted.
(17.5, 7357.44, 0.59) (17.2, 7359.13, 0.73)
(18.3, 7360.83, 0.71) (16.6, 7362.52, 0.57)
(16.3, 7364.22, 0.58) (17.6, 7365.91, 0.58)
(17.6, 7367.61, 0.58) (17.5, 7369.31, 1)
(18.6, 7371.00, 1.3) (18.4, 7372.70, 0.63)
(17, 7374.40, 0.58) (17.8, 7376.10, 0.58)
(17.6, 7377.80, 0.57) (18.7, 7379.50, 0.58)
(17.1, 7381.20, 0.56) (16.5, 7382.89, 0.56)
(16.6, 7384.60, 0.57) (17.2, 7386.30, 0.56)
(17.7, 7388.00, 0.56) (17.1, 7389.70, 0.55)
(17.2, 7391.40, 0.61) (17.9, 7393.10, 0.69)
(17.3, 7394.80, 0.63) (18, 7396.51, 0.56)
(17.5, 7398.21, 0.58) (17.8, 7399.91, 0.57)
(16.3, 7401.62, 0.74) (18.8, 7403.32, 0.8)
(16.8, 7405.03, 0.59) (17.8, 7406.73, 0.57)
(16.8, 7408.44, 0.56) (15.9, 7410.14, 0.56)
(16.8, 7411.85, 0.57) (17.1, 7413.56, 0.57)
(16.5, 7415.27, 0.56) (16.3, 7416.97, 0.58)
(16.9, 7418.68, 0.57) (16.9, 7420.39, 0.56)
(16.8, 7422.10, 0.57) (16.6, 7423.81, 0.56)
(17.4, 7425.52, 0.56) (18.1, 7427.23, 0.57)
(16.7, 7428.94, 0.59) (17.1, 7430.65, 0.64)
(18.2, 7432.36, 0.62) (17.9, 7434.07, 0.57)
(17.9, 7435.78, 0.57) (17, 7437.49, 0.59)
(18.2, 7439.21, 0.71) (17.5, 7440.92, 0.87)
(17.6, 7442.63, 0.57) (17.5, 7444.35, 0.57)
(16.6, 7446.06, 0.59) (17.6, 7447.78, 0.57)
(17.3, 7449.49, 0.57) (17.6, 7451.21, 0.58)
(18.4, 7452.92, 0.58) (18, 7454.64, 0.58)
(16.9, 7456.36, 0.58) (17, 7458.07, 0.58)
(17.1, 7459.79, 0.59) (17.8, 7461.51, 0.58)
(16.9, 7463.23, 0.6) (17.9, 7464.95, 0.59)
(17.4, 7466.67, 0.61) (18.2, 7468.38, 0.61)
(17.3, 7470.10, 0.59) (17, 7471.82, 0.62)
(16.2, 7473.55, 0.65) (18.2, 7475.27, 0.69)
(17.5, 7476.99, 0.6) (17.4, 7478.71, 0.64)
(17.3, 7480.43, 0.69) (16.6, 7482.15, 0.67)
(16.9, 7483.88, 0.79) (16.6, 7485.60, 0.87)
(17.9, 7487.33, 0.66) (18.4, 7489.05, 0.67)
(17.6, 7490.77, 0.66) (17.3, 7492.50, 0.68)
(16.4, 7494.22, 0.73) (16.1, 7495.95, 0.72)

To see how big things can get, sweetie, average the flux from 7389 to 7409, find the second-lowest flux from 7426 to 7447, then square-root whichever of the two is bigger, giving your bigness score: 4.18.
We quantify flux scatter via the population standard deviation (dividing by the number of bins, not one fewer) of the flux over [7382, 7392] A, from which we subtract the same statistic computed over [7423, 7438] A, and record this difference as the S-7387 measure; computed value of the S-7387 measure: -0.17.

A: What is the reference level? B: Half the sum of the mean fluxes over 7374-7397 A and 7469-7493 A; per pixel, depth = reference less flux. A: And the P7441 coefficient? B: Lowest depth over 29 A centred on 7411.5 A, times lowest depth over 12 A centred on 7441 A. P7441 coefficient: 1.22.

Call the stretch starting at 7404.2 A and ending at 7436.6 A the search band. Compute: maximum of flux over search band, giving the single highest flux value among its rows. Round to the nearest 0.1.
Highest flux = 18.2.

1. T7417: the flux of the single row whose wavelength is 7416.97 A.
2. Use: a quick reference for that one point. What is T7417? 16.3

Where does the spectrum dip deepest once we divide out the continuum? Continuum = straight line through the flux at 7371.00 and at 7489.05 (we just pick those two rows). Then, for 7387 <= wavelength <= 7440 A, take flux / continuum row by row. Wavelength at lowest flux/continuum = 7410.14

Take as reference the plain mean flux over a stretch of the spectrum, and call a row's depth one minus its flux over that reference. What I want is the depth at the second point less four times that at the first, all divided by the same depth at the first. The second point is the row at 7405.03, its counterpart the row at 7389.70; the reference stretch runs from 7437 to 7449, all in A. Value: -2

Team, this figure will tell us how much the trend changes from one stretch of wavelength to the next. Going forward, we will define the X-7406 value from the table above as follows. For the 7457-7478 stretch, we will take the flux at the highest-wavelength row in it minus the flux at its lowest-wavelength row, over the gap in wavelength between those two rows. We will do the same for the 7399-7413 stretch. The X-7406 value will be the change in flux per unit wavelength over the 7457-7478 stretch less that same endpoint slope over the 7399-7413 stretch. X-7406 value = 0.11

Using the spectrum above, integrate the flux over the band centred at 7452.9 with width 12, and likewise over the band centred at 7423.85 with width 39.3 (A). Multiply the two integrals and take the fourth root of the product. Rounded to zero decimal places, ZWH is 19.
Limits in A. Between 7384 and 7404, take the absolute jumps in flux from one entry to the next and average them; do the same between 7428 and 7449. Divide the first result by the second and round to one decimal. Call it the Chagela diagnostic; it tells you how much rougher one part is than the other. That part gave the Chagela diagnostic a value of 1.3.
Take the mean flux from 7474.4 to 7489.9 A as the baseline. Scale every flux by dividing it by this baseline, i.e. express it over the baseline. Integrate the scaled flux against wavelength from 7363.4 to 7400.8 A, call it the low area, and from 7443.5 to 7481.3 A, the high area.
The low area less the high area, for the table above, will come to -0.2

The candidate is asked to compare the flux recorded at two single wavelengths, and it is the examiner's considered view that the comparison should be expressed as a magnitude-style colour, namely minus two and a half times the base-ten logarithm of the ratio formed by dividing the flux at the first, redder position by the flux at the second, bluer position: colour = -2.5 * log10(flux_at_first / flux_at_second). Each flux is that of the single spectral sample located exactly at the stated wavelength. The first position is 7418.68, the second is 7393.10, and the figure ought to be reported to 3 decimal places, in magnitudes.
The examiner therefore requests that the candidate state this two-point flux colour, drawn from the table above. 0.062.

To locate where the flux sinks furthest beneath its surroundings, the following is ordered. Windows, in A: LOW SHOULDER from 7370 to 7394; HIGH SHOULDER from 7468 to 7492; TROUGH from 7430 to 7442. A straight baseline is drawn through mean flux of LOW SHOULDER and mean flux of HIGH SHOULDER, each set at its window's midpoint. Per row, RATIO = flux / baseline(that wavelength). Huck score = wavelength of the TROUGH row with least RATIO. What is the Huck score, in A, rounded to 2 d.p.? 7437.49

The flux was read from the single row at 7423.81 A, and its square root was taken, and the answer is 4.07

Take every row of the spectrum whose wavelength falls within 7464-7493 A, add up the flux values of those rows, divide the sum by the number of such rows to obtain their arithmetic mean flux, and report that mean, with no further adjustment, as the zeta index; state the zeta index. 17.4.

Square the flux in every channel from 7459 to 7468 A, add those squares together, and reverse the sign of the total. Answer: -1518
